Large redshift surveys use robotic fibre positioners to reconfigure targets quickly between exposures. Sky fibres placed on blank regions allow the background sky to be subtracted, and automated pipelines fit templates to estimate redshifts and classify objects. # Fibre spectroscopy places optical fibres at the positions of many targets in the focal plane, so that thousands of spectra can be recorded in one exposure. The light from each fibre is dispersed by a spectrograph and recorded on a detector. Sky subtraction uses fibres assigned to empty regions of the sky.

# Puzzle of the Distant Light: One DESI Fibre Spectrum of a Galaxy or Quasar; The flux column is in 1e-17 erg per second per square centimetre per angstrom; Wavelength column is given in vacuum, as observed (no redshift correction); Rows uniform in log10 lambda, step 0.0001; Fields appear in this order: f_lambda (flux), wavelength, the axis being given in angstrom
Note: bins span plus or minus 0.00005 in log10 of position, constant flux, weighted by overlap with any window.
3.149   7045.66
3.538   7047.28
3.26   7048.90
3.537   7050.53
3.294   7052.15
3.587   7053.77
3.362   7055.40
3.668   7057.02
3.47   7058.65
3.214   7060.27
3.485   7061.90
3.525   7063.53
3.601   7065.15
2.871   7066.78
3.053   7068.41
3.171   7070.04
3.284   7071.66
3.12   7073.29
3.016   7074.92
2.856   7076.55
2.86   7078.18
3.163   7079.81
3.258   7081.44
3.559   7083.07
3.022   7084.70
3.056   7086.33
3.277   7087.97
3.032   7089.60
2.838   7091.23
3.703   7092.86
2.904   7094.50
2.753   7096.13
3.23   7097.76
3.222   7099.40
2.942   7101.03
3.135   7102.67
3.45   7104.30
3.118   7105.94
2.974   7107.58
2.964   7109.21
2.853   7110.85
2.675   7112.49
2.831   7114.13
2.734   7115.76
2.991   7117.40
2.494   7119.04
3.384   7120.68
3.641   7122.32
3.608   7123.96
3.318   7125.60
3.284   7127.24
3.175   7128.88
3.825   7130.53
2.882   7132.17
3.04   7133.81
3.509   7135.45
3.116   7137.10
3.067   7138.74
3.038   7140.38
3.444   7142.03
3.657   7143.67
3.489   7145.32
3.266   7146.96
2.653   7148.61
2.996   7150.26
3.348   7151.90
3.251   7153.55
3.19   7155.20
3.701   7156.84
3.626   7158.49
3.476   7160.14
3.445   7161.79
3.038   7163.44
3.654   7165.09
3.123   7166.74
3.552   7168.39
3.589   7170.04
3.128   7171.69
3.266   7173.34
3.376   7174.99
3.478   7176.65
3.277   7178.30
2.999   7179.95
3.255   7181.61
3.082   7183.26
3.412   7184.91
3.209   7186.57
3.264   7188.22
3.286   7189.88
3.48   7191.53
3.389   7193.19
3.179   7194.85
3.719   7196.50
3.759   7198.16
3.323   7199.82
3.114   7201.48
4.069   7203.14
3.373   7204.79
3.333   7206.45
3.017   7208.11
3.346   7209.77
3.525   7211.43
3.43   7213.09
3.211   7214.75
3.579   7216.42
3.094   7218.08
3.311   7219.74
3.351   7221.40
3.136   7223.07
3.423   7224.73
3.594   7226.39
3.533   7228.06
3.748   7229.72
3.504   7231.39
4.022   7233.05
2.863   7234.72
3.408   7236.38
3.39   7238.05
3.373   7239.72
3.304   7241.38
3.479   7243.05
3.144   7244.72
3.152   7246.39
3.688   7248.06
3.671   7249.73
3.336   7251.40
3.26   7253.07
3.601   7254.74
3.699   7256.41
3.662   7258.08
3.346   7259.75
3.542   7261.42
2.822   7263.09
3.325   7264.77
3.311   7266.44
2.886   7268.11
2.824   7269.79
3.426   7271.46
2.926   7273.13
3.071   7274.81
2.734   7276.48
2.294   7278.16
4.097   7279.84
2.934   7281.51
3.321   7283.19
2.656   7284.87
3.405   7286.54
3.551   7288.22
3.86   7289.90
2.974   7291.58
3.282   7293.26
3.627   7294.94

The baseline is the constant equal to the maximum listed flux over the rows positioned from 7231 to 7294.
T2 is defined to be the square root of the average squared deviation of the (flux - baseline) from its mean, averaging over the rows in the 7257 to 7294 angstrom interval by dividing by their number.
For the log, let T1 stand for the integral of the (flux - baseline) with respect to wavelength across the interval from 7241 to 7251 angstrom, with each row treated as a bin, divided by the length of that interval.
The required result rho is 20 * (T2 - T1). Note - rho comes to 22.1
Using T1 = -0.69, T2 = 0.41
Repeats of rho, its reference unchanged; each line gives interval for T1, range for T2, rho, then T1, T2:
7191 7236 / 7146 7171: 19.2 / -0.67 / 0.28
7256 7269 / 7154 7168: 20.6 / -0.79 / 0.24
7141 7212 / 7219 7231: 18.7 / -0.75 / 0.19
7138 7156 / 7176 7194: 20.5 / -0.88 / 0.15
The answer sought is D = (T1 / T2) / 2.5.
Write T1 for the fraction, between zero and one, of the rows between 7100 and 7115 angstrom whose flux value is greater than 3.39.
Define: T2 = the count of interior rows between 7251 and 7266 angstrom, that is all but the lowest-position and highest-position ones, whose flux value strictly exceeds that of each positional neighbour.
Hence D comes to 0.022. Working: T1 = 0.11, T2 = 2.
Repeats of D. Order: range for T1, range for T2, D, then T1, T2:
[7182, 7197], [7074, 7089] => 0.133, 0.33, 1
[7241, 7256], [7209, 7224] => 0.059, 0.44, 3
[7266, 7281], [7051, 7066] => 0.044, 0.22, 2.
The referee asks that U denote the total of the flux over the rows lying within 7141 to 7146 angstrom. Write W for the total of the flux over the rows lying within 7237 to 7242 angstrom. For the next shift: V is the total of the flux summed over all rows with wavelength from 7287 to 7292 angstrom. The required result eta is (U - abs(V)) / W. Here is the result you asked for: 0.020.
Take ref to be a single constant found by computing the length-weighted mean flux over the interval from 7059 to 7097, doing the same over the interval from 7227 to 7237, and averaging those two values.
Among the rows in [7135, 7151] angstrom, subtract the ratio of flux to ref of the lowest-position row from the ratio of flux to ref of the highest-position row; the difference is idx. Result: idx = -0.15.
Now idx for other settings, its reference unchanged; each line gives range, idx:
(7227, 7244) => -0.02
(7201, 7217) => 0.14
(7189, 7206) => 0.03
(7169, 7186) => -0.05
